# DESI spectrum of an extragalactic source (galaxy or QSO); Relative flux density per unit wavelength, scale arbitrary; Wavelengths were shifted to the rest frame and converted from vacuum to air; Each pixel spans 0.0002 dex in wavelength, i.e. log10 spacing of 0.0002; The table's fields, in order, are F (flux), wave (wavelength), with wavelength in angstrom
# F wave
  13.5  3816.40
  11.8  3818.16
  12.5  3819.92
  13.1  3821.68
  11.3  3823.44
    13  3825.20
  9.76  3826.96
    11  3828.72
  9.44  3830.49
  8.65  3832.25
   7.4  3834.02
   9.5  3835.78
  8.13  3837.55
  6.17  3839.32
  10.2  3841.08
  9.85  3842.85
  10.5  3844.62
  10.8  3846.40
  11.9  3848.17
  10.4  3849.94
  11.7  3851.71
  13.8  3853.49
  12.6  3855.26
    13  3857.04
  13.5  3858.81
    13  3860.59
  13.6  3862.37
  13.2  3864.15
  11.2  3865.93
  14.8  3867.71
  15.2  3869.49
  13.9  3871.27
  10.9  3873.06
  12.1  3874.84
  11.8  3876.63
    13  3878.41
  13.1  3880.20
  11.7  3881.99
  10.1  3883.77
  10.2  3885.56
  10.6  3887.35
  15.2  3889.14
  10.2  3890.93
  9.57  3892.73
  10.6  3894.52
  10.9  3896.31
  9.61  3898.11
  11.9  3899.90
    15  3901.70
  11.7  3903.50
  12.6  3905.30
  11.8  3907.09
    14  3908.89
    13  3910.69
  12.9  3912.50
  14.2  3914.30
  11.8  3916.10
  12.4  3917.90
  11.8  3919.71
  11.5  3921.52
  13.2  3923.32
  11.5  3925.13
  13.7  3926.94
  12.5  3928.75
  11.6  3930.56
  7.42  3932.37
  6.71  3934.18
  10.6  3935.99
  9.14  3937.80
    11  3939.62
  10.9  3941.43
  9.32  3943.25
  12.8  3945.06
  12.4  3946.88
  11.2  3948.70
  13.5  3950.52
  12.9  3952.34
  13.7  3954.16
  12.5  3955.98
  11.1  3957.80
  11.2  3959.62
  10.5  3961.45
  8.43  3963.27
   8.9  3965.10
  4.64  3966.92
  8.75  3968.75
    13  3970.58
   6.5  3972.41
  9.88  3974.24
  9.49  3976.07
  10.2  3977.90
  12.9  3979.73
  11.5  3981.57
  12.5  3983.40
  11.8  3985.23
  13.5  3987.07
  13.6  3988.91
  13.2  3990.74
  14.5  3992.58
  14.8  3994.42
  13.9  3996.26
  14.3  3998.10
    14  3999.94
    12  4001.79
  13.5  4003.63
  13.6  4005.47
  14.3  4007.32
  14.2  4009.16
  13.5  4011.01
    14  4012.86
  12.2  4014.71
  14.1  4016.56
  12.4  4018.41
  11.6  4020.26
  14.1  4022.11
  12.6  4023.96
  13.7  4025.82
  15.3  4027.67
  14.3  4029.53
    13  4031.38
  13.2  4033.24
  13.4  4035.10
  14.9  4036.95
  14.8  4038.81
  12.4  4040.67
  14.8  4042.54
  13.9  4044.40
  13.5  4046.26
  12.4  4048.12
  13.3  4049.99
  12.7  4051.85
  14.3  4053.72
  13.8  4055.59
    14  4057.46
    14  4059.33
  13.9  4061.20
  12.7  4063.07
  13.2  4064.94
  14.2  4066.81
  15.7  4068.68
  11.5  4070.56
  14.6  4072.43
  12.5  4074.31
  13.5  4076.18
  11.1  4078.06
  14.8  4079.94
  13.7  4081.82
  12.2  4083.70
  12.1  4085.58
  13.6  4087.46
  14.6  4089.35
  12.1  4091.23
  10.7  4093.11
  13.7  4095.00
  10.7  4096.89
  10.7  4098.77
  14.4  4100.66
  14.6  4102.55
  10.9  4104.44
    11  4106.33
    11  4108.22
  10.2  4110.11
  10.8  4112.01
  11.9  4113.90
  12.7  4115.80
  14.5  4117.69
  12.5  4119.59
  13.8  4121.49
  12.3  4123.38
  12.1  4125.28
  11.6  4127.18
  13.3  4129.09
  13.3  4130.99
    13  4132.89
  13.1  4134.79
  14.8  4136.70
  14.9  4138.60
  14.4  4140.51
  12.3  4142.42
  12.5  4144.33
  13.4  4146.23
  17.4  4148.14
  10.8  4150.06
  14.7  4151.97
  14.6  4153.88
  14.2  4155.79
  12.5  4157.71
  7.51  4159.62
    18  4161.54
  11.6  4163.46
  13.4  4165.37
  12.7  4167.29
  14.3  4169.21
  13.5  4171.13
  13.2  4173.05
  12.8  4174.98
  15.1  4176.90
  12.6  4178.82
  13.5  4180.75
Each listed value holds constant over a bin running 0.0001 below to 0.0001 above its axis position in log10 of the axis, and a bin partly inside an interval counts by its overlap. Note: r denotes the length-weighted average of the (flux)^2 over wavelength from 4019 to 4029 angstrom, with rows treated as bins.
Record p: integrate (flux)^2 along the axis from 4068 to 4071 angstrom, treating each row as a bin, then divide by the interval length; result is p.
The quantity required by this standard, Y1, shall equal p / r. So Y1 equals 1.06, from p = 194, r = 183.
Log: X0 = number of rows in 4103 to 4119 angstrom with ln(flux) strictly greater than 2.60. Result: 1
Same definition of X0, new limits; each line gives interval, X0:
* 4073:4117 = 8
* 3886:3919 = 4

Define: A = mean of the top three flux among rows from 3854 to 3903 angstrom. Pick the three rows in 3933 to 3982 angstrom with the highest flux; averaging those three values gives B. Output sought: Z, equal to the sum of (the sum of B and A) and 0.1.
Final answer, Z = 28.6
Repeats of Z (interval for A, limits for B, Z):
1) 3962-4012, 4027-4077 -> 29.9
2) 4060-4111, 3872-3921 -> 29.9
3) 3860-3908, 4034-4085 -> 30.4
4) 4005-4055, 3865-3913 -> 30.2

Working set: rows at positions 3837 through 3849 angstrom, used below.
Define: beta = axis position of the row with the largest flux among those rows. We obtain 3848.17 angstrom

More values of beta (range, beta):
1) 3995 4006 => 3998.10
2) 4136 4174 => 4161.54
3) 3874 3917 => 3889.14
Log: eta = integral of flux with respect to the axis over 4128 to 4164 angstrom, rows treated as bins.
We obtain 486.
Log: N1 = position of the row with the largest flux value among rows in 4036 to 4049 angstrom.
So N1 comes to 4036.95 angstrom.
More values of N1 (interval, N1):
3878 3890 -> 3889.14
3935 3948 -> 3945.06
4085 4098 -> 4089.35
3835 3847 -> 3846.40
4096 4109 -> 4102.55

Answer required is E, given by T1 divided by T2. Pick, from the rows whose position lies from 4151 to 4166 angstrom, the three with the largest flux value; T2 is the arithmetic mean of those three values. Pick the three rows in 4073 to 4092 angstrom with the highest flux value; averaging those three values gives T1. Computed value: 0.91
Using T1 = 14.4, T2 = 15.8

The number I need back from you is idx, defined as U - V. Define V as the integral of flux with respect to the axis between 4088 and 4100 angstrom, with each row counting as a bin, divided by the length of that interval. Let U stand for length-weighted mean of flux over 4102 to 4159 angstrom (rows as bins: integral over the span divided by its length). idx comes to 0.7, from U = 12.9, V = 12.2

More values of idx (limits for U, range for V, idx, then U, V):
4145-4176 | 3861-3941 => 1.5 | 13.4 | 11.9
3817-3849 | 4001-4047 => -3.3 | 10.3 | 13.6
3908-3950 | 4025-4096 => -1.9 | 11.6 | 13.5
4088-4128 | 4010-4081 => -1.3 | 12.2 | 13.5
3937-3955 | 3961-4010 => -0.1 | 11.7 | 11.8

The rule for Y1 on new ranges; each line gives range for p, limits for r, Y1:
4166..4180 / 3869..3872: 0.86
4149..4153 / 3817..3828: 1.18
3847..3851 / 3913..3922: 0.81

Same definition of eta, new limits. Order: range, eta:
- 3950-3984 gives 360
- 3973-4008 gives 446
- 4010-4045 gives 476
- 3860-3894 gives 417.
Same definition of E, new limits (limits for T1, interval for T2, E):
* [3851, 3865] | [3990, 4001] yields 0.94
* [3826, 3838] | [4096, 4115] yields 0.74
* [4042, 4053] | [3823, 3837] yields 1.20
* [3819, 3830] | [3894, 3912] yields 0.92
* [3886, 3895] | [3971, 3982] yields 1.05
